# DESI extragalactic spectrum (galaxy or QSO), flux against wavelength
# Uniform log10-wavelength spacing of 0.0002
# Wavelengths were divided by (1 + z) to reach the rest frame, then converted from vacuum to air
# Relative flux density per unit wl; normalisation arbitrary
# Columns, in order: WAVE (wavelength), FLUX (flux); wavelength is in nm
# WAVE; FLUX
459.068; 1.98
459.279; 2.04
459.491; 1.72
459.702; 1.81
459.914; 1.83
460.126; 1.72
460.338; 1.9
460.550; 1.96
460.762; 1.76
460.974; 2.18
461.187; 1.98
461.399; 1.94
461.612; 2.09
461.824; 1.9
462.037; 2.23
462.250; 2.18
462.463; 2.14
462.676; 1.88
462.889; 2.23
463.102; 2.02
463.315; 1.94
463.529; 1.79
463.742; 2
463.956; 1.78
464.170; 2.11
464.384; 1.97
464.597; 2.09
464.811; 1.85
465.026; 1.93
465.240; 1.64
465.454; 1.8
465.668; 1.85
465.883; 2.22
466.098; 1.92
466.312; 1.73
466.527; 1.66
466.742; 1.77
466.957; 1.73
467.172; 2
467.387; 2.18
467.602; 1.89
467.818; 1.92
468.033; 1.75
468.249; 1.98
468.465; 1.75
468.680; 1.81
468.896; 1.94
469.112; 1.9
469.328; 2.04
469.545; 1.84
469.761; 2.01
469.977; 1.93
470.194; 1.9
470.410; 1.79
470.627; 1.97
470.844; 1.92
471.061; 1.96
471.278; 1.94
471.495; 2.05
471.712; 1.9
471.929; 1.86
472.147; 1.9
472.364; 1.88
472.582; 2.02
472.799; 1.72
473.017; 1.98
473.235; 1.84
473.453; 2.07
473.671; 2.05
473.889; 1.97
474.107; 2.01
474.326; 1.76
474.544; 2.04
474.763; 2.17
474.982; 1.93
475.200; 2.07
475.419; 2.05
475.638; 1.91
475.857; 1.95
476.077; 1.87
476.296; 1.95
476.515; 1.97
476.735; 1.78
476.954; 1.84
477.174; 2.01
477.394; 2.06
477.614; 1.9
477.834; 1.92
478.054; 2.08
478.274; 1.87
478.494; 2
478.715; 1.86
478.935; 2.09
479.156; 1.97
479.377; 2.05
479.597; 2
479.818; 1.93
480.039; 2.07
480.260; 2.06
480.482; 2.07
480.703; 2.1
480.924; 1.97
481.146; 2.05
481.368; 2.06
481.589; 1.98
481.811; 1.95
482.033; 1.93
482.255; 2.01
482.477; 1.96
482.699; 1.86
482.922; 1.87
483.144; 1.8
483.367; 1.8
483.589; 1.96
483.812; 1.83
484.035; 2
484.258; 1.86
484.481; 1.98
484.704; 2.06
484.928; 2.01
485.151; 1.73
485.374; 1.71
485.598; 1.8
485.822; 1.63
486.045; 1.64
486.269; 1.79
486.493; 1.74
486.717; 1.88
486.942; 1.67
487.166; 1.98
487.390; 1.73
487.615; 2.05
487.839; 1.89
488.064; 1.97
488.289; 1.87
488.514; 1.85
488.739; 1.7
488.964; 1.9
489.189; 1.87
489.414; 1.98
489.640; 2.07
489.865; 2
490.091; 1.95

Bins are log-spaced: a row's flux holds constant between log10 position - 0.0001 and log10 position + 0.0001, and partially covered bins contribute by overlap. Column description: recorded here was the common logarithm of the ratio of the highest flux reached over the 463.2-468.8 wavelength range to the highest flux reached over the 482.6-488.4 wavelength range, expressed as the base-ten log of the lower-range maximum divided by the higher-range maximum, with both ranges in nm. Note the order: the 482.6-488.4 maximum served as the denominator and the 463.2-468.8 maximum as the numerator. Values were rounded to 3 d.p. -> 0.032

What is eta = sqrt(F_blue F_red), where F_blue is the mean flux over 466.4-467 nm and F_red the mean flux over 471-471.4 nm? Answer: 1.83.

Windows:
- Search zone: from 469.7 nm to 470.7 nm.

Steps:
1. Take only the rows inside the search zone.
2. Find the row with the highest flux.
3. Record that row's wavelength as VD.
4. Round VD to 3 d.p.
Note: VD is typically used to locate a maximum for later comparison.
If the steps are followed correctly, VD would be 469.761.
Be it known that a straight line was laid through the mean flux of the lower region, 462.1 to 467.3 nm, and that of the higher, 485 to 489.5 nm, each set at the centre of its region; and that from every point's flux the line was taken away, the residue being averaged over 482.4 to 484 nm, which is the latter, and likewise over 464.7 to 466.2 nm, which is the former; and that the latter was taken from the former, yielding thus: -0.07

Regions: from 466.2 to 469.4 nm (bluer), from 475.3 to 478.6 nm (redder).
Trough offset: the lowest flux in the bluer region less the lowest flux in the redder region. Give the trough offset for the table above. -0.12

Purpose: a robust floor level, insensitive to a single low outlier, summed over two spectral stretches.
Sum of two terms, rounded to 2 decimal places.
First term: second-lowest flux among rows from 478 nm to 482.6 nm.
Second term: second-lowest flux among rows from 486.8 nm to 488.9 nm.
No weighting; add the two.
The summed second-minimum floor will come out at 3.57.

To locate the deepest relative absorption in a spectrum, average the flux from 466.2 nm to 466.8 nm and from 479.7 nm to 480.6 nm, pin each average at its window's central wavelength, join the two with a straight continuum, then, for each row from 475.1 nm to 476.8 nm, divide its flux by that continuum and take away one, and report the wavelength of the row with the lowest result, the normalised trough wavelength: 476.735 nm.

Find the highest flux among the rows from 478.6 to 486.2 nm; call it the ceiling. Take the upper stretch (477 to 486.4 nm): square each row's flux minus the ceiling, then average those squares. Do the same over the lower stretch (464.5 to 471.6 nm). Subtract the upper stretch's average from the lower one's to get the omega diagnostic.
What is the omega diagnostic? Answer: 0.016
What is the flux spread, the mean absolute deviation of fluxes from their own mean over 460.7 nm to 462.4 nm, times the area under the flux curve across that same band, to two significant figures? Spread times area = 0.48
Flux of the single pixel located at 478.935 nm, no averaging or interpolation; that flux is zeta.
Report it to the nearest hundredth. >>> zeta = 2.09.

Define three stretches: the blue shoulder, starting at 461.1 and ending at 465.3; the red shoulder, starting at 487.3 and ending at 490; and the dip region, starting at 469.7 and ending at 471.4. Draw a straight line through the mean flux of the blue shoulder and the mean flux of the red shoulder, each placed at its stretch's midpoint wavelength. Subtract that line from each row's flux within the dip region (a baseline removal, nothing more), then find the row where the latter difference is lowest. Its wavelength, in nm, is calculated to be 470.410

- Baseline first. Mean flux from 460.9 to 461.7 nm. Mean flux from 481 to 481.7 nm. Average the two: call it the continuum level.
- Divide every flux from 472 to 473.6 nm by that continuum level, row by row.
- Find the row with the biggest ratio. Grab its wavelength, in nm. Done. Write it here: 473.453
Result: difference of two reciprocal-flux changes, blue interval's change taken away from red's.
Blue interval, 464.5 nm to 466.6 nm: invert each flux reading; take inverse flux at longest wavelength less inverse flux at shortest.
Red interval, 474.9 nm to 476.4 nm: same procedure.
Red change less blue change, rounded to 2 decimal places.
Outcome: -0.13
